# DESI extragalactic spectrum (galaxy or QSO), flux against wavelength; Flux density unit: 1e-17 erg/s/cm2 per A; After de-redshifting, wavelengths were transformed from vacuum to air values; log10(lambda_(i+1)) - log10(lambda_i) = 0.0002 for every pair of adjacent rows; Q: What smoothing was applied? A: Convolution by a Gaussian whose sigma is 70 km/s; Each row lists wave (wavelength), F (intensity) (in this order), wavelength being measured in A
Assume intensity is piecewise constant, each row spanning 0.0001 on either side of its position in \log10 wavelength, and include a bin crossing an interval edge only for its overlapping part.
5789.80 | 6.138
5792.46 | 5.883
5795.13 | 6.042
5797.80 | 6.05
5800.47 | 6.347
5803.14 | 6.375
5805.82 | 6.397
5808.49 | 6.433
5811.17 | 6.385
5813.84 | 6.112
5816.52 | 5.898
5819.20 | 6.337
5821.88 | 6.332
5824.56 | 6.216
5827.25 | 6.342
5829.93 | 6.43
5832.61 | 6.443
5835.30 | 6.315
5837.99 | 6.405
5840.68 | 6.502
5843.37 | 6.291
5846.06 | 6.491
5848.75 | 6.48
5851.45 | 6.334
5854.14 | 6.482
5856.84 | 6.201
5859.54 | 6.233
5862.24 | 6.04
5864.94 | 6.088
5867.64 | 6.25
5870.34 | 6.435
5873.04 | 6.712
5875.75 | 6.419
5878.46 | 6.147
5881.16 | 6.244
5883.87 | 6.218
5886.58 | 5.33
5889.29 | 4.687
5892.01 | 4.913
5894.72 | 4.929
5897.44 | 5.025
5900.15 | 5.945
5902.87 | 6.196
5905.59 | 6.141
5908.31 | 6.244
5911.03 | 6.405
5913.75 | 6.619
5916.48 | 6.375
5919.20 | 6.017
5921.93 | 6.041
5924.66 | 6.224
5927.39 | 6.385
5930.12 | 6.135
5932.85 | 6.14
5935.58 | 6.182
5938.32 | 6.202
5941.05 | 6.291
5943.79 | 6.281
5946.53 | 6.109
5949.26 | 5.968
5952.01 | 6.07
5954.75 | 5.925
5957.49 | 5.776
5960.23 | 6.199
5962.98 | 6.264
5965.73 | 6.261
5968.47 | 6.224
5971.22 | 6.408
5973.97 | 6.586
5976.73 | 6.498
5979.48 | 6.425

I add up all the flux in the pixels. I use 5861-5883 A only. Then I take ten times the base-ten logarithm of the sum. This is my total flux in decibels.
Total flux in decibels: 17.0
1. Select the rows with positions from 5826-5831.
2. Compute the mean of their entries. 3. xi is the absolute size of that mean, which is 6.39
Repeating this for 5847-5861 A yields 6.35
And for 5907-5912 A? 6.32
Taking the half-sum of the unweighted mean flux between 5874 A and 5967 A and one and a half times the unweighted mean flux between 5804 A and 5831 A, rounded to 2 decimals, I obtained 7.72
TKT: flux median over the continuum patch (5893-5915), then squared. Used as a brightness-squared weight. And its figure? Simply 38.1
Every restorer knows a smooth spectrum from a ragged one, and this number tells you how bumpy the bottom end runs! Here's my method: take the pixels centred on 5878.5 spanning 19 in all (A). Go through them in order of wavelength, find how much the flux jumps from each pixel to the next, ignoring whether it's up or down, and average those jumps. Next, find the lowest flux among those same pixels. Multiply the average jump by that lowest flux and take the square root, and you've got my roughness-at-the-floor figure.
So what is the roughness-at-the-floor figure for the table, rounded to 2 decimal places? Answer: 1.28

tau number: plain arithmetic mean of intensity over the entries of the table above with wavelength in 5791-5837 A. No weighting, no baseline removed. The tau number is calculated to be 6.26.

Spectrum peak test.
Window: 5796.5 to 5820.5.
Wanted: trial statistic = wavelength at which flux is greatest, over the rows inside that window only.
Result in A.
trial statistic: 5808.49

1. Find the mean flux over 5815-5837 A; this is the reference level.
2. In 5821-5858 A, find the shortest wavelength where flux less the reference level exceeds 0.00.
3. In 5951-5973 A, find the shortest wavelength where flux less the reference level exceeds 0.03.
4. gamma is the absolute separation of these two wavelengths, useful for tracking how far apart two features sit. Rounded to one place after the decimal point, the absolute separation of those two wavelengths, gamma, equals 149.3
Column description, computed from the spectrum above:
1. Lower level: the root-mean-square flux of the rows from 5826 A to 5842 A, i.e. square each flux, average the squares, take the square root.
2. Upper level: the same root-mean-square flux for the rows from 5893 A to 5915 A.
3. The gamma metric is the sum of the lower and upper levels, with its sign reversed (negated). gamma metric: -12.4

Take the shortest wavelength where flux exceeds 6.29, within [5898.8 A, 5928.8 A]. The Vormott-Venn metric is 5911.03 A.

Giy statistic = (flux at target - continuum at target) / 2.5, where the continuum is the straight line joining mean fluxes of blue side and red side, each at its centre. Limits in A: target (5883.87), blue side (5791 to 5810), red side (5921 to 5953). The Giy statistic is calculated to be 0.01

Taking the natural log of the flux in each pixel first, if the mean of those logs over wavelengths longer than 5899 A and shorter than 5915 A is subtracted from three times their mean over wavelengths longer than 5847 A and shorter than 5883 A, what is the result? 3.69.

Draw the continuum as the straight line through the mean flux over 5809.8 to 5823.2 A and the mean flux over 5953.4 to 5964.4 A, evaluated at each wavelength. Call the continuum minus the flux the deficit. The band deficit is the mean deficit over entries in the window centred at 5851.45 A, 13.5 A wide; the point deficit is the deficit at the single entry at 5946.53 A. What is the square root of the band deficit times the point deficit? 0.11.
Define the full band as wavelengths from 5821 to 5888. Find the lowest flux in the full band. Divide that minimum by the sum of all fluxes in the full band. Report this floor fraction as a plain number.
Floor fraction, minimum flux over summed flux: 0.03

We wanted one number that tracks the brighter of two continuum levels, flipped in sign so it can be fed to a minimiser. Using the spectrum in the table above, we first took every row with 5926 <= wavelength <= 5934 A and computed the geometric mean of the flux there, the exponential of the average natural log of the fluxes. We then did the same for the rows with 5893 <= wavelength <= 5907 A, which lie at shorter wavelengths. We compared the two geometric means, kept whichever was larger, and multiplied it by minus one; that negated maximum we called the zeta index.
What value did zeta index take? -6.22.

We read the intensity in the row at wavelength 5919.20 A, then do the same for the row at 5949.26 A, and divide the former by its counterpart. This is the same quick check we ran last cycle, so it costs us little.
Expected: 1.01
